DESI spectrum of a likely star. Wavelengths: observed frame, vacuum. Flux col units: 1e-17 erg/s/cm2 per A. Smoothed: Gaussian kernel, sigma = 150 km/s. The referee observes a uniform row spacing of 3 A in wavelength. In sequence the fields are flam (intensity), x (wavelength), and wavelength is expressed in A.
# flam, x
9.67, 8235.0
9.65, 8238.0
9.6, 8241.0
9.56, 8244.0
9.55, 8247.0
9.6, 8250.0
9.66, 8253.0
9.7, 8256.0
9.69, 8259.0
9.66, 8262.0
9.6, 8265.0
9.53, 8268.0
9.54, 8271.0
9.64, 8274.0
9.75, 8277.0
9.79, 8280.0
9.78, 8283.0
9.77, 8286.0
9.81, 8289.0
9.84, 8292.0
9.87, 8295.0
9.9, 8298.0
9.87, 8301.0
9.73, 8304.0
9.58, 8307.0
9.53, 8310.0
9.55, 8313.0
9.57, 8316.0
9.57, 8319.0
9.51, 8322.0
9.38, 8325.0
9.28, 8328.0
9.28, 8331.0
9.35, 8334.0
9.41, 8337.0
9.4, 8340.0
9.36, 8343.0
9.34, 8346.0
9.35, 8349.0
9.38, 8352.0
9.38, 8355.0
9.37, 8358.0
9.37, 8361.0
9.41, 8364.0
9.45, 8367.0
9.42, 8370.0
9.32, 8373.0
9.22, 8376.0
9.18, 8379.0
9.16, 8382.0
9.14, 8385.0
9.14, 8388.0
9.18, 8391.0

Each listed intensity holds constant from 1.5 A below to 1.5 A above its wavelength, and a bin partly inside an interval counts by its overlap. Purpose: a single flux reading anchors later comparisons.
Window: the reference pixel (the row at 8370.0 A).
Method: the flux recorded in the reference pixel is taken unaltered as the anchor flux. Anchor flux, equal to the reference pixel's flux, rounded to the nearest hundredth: 9.42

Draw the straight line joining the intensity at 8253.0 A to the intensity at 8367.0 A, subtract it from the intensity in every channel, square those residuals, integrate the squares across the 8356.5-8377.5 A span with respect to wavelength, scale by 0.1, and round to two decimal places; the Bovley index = 0.02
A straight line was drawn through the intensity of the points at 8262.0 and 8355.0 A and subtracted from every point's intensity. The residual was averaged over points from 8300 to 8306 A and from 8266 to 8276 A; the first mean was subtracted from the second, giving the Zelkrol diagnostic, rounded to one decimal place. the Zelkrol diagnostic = -0.3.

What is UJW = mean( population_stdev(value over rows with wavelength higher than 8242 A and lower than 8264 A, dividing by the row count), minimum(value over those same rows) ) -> 4.80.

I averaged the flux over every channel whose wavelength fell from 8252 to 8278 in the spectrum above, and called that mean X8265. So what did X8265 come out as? 9.64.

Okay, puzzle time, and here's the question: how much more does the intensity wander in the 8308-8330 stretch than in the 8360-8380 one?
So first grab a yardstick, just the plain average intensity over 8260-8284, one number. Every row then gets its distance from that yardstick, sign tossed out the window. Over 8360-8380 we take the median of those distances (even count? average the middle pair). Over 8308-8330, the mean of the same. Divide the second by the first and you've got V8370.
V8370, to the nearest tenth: 0.6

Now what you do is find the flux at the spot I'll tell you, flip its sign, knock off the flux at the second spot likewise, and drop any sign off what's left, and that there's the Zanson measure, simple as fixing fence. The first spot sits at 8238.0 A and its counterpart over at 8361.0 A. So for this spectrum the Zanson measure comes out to 19.0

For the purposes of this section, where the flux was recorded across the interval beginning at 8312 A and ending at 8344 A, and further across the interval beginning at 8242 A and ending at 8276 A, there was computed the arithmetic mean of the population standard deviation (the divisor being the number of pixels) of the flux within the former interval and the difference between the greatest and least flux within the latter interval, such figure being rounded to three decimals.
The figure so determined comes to 0.137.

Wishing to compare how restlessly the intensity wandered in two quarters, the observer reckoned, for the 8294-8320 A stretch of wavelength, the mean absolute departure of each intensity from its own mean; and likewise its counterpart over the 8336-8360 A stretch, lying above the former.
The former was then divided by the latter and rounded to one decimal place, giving 7.4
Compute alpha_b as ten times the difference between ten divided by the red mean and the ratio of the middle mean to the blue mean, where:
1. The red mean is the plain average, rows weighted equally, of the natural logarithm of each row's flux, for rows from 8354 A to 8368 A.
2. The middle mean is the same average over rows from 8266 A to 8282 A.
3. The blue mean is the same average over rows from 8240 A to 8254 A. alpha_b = 34.6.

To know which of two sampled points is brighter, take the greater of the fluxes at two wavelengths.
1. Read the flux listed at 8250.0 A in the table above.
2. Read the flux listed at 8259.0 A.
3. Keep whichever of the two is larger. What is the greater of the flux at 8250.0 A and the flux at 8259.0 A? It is 9.69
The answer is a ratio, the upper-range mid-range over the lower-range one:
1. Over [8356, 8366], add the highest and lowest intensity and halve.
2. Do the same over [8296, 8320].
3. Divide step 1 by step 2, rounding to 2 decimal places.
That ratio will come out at 0.97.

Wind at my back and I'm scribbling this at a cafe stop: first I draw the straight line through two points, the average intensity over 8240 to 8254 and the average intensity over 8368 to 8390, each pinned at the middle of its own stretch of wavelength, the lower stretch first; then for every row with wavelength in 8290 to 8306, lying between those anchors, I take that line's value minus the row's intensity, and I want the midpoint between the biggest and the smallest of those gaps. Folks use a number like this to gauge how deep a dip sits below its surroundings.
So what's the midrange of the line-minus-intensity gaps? -0.37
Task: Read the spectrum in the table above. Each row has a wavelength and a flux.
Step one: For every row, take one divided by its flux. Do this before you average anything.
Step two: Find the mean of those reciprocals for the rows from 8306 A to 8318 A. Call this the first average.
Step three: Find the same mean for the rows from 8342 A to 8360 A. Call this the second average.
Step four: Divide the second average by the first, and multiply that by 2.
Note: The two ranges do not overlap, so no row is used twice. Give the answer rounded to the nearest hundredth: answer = 2.04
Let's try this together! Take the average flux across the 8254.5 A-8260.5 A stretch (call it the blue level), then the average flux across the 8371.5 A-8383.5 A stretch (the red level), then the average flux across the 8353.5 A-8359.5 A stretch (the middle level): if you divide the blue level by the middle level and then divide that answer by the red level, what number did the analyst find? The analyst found 0.112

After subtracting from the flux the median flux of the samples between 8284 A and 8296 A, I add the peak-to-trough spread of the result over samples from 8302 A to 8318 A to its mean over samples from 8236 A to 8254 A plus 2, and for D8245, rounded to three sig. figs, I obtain 1.98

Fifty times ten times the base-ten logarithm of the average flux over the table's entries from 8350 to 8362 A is 486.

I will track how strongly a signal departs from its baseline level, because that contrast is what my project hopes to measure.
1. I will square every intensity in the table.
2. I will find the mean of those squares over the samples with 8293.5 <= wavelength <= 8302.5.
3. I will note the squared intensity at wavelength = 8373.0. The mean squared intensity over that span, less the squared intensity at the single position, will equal 11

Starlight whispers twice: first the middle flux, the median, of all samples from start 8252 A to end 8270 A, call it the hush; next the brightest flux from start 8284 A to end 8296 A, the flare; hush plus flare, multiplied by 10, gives 195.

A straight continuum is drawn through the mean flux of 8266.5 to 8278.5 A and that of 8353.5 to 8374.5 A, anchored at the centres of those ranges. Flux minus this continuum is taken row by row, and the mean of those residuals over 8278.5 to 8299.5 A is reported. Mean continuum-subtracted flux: 0.25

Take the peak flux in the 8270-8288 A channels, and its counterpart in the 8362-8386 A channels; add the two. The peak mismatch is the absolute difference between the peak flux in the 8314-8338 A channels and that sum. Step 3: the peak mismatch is 9.67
